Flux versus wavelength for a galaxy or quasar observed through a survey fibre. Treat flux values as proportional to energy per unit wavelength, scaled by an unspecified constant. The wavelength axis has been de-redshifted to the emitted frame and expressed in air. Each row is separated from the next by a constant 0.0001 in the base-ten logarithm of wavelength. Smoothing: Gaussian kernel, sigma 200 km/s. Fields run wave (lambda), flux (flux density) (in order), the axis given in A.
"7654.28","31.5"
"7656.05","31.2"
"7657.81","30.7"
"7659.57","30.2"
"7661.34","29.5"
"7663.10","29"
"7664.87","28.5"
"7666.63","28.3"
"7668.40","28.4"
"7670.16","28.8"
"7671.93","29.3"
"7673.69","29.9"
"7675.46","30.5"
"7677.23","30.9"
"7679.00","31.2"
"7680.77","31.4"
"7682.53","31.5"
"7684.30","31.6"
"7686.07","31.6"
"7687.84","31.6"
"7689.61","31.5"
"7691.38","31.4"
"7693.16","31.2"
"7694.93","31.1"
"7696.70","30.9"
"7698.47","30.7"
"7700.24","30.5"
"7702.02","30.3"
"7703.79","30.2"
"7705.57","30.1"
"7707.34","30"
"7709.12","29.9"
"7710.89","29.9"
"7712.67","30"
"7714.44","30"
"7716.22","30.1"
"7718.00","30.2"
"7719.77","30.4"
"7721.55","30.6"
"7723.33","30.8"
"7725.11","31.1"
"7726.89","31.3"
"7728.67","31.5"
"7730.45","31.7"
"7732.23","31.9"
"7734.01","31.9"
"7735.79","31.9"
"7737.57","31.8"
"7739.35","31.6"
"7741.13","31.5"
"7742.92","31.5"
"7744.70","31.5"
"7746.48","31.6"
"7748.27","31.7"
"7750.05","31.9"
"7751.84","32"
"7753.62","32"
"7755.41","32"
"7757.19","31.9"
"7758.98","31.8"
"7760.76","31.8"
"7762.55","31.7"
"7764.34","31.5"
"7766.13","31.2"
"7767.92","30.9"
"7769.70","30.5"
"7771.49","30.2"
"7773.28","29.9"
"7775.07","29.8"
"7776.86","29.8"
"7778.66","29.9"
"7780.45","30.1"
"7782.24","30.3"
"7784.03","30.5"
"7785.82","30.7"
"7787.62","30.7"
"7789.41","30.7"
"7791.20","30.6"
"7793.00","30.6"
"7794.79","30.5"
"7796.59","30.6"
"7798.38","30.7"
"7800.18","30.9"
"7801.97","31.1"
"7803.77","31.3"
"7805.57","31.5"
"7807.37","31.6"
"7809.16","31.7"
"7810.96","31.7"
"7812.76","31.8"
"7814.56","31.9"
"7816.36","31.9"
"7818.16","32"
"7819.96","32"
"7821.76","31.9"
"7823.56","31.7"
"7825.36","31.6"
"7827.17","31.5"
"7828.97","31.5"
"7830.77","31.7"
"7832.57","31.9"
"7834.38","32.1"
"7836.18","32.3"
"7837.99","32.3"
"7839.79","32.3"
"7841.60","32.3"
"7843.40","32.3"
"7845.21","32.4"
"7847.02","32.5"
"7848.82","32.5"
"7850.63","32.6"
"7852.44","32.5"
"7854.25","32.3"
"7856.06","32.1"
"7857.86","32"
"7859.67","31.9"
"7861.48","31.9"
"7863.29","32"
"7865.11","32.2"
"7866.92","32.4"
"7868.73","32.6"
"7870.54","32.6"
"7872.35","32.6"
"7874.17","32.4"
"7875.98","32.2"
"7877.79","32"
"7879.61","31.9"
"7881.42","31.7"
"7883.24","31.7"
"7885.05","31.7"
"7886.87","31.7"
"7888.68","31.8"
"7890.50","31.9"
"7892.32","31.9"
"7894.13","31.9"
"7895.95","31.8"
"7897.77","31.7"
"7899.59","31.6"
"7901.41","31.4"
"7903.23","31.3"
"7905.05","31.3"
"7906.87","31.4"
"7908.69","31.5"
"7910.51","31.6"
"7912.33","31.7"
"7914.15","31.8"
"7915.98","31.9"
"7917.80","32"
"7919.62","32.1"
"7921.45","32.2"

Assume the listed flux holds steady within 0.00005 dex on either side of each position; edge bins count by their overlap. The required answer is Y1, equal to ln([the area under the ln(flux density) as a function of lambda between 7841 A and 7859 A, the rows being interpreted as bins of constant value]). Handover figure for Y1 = 4.14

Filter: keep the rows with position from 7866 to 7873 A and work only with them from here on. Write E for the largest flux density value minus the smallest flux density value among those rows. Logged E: 0.20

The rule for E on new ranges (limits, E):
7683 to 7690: 0.10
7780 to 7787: 0.60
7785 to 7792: 0.10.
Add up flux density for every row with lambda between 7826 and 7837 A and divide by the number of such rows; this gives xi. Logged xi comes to 31.8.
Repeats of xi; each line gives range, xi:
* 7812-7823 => 31.9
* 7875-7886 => 31.9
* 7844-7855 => 32.5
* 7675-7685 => 31.2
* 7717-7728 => 30.7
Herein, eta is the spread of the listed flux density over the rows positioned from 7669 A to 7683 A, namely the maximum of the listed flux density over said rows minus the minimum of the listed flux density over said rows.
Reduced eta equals 2.7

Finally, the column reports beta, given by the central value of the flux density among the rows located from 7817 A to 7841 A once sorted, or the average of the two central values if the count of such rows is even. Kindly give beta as 31.90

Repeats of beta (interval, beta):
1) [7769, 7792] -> 30.30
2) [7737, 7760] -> 31.80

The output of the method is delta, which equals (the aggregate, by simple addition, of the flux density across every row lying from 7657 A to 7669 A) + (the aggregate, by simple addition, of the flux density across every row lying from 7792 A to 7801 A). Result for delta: 358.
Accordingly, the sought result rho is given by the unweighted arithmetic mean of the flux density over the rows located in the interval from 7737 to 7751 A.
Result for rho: 31.6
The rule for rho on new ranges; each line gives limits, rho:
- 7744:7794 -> 31.0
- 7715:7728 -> 30.6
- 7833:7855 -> 32.4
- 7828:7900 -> 32.1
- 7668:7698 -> 30.8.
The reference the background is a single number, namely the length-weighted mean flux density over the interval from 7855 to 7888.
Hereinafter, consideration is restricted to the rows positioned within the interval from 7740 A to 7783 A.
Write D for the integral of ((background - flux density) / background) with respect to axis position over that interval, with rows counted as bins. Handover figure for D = 1.29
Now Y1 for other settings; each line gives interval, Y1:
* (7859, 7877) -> 4.14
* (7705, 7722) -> 4.06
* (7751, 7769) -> 4.13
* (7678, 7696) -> 4.13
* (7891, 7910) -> 4.18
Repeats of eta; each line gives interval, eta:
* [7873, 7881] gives 0.5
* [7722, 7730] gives 0.7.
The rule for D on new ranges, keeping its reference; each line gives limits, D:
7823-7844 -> 0.09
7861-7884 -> -0.06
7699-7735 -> 1.65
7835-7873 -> -0.26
